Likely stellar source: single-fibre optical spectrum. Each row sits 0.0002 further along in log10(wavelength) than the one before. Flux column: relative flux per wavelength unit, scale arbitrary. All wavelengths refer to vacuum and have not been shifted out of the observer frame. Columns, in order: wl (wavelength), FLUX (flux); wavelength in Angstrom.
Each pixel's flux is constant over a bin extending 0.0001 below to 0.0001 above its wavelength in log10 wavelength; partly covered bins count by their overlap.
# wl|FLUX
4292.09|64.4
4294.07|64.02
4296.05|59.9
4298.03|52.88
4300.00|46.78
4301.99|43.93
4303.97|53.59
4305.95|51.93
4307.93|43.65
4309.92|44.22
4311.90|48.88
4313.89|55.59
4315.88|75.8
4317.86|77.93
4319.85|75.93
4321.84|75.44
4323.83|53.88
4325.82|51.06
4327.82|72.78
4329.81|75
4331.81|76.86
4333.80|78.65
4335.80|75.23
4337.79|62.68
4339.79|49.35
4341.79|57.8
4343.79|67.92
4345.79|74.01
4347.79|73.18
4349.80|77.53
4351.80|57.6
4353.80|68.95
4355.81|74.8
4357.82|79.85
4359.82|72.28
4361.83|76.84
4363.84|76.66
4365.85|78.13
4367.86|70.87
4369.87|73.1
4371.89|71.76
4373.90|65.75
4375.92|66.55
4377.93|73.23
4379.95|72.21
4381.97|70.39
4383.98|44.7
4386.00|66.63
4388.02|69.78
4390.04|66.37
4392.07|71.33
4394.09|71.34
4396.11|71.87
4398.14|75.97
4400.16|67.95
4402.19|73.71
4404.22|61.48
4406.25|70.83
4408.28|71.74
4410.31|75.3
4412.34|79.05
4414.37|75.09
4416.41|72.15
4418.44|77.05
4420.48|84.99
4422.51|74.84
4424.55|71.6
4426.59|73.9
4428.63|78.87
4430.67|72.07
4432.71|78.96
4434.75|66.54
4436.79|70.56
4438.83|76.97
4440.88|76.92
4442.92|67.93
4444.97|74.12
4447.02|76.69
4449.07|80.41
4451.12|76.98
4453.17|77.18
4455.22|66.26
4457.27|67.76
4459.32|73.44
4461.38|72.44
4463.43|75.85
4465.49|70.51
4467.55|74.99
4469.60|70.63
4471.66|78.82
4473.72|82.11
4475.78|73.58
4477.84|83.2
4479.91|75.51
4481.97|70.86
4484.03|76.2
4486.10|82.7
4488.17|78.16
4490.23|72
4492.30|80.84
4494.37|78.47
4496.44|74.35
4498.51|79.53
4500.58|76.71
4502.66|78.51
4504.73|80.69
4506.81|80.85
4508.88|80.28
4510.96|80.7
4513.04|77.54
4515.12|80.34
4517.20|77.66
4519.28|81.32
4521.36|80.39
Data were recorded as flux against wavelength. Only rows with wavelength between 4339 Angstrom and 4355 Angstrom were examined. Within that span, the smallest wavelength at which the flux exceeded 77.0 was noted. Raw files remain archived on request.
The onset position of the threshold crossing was 4349.80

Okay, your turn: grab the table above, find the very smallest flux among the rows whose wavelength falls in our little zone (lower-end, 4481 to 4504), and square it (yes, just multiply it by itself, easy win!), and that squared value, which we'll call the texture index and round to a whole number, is 5021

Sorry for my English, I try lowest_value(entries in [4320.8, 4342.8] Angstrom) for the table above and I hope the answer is 49.35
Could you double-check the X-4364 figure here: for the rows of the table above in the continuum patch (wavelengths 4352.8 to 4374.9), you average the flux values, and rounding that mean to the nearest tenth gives 73.5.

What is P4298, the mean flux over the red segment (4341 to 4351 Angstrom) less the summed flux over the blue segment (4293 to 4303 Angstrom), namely -197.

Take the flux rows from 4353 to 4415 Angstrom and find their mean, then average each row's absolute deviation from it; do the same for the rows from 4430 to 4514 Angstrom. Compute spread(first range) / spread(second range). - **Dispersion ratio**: 1.1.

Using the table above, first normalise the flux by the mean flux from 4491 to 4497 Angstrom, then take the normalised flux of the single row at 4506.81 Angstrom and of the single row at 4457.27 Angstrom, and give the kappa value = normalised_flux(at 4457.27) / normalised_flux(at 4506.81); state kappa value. 0.838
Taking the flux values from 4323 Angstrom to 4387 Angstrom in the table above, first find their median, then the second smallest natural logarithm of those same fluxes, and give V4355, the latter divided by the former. 0.0540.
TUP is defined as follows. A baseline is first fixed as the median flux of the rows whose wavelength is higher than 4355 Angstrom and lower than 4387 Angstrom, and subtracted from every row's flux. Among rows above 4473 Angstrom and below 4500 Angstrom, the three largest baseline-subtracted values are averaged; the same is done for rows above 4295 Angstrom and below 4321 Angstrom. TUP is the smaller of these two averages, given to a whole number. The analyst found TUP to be 4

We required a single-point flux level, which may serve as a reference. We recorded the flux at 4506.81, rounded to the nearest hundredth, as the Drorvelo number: 80.85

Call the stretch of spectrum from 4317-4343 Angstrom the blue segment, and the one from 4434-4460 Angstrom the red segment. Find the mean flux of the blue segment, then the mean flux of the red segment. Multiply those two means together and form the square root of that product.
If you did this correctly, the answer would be 70.5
